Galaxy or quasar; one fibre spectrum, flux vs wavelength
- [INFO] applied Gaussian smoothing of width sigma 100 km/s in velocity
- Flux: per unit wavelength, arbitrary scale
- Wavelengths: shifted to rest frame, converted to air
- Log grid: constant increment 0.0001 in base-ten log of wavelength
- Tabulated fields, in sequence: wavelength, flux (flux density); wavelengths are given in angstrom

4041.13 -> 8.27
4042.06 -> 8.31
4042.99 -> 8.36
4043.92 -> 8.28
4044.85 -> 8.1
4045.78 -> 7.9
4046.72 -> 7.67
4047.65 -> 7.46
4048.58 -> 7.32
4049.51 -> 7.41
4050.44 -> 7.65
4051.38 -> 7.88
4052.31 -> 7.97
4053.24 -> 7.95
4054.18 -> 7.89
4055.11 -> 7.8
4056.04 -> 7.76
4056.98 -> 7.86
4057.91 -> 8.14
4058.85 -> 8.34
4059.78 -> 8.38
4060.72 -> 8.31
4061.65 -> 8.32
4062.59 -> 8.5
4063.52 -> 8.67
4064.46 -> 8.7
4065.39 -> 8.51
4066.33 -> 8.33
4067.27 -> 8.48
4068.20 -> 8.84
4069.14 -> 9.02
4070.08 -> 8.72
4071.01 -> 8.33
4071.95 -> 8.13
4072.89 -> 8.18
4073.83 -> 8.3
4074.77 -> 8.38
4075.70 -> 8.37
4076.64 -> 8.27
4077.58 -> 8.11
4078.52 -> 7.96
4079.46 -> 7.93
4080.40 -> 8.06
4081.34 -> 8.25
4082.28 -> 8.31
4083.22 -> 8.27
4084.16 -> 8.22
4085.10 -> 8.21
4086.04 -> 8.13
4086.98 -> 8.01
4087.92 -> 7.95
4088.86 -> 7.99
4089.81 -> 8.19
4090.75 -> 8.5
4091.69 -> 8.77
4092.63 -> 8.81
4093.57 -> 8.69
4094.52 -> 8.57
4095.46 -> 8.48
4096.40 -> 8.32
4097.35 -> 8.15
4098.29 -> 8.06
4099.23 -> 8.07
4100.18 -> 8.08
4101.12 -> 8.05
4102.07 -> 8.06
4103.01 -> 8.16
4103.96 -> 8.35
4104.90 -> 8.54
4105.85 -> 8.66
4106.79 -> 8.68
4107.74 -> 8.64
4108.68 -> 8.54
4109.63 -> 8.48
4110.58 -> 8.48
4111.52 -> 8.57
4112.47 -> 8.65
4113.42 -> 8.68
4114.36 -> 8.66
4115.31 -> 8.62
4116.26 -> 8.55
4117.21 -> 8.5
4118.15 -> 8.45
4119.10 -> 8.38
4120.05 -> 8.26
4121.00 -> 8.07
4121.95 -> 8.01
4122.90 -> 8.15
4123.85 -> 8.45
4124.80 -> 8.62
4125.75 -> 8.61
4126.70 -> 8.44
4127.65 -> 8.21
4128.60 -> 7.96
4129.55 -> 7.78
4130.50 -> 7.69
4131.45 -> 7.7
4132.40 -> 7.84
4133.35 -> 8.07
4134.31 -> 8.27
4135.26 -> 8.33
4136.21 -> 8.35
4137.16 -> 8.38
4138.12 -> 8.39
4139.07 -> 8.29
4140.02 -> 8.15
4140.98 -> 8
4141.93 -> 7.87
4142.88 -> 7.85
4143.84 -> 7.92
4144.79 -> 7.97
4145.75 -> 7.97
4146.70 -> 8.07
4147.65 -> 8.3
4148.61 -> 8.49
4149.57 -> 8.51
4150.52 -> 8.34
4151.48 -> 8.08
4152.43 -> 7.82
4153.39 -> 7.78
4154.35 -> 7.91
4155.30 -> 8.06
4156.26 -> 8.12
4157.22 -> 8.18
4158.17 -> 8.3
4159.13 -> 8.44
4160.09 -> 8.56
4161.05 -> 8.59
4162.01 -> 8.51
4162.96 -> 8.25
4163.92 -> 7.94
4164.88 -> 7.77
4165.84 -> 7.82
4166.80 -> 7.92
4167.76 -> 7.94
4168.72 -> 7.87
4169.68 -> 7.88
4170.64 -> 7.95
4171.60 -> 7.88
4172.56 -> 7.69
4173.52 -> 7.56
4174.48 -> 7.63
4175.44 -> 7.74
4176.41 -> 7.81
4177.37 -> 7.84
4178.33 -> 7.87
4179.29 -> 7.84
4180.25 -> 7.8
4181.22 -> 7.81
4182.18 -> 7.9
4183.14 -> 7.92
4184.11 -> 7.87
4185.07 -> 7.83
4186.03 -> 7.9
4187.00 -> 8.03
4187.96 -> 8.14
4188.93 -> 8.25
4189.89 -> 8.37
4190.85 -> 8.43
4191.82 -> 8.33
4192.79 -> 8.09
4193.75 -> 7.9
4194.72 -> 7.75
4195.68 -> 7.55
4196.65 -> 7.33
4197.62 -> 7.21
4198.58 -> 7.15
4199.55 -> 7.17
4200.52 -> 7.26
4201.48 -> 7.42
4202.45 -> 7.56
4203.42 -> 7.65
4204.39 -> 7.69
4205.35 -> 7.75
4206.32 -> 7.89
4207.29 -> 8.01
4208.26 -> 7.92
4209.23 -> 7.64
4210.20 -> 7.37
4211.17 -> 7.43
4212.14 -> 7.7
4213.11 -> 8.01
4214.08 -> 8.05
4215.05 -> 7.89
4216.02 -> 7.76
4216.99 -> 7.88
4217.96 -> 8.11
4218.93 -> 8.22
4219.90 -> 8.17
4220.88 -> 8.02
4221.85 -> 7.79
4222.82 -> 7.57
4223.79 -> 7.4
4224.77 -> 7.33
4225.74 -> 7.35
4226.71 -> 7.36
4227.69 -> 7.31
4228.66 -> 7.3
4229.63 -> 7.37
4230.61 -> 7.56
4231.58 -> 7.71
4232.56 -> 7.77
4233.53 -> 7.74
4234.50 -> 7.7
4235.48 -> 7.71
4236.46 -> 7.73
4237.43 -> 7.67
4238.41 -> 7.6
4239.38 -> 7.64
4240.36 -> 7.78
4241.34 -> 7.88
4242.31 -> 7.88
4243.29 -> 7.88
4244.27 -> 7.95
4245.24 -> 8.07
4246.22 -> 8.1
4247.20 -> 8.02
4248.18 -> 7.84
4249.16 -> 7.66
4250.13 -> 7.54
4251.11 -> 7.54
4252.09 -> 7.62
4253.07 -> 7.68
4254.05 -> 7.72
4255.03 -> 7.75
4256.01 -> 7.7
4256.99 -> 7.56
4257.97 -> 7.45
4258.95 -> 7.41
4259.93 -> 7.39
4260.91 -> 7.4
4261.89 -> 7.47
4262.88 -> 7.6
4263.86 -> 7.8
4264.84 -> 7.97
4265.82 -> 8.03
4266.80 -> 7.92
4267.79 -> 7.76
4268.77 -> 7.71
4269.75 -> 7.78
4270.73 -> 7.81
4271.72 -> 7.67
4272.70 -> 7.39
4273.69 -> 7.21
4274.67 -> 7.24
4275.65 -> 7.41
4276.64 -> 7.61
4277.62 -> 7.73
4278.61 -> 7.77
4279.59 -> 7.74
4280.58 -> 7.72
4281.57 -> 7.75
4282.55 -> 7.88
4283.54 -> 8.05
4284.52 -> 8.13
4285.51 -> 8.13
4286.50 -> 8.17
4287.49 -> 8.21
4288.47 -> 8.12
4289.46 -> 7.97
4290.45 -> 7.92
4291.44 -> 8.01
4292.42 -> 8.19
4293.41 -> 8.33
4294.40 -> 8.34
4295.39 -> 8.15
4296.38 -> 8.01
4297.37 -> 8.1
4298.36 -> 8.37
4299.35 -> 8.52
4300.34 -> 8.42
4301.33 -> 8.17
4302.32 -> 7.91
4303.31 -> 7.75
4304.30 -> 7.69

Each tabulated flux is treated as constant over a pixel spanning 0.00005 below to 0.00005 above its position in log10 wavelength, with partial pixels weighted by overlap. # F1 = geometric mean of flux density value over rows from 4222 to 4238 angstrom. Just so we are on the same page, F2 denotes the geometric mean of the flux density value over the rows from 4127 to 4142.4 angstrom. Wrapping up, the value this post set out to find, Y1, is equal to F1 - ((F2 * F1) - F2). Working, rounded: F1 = 7.53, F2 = 8.08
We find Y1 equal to -45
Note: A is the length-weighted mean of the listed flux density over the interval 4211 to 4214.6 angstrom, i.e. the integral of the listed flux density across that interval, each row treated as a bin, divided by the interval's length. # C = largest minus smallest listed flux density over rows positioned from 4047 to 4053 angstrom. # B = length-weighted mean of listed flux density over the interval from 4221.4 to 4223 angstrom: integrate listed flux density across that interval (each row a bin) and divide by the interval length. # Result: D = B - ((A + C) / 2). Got 3.5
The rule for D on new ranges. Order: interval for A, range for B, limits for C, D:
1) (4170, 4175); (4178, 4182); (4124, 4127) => 3.9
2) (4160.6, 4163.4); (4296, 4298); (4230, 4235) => 3.7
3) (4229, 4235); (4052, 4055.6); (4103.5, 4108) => 3.9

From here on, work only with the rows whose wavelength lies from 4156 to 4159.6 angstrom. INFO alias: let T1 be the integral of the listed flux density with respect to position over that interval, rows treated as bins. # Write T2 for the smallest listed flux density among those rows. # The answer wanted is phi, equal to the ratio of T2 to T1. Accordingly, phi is 0.273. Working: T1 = 30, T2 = 8.12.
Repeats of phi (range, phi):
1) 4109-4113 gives 0.248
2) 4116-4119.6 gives 0.275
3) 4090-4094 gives 0.245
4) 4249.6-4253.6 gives 0.248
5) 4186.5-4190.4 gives 0.251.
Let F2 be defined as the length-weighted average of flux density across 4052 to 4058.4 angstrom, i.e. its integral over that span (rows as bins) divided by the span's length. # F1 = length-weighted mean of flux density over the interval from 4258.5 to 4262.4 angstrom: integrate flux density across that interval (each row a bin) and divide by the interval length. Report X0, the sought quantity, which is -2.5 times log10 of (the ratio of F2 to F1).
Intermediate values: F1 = 7.41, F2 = 7.9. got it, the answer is -0.07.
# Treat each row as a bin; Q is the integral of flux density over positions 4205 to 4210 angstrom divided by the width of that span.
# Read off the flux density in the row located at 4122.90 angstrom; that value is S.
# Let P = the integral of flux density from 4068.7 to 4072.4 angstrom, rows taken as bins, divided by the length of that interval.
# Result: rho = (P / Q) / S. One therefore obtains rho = 0.134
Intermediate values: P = 8.6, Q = 7.81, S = 8.15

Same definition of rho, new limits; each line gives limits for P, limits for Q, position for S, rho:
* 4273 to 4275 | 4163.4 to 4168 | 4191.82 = 0.110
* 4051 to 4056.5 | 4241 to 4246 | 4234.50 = 0.129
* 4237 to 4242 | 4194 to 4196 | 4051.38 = 0.127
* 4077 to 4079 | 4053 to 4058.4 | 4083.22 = 0.123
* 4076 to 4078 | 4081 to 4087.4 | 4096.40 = 0.120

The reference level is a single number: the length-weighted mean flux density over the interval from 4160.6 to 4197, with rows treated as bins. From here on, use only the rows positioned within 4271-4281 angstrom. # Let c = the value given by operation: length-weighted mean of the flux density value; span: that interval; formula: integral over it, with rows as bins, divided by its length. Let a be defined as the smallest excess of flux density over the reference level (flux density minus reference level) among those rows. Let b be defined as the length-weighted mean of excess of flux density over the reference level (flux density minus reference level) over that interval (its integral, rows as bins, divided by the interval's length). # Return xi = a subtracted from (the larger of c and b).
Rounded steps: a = -0.73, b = -0.38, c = 7.55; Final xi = 8.3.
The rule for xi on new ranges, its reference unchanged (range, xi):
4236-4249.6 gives 8.2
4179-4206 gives 8.6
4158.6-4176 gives 8.4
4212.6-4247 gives 8.4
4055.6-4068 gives 8.5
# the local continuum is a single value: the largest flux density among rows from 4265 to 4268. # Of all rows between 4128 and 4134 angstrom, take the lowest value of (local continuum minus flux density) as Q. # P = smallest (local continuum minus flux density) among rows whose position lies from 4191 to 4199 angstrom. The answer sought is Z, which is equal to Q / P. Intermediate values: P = -0.30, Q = -0.04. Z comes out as 0.1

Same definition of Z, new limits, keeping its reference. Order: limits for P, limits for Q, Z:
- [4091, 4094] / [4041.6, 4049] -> 0.4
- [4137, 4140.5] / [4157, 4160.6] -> 1.5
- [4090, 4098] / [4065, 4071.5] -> 1.3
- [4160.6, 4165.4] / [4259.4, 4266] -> 0.0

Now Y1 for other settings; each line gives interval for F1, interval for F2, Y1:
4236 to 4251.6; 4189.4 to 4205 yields -44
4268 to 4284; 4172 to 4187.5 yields -44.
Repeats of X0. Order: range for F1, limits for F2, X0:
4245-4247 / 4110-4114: -0.07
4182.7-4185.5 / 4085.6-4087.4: -0.03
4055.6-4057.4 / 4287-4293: -0.04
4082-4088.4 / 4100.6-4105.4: -0.01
